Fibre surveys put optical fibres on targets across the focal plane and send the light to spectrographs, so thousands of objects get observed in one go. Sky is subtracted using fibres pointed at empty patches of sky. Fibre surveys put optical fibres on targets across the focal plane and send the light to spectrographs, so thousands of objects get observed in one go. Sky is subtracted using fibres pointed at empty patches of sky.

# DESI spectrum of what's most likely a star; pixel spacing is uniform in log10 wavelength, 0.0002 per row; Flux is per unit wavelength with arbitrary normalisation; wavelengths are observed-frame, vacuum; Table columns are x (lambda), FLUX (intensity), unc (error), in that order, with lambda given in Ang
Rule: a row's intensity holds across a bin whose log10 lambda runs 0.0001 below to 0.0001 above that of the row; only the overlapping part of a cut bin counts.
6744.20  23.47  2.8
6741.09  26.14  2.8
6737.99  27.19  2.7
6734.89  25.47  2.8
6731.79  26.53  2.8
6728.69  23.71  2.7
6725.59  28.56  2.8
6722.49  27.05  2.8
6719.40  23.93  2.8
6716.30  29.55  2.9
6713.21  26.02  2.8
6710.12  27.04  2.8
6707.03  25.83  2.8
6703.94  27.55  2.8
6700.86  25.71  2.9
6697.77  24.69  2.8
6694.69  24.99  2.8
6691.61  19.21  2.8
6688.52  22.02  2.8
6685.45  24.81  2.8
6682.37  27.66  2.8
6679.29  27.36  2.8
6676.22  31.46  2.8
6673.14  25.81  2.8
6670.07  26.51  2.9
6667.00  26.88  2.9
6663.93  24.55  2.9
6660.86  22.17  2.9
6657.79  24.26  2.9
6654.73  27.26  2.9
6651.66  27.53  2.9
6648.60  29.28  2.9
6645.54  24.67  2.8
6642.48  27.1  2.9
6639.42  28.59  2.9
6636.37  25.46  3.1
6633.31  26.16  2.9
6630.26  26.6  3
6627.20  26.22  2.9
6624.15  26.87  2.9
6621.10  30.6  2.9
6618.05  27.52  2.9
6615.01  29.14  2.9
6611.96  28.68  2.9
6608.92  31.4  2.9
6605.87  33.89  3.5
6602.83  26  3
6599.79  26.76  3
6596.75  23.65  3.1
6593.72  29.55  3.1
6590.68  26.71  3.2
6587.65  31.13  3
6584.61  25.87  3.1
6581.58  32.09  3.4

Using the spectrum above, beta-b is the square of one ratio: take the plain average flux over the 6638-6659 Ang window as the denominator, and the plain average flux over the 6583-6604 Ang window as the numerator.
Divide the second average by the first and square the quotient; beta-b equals 1.01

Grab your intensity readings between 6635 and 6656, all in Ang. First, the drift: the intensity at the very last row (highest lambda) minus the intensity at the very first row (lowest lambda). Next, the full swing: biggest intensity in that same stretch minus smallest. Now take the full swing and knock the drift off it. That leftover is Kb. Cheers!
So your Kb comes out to 2.8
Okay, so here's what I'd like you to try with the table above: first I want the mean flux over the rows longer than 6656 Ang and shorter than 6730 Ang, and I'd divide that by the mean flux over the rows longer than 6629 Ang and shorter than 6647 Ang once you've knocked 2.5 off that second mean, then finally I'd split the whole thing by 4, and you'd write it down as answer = 0.269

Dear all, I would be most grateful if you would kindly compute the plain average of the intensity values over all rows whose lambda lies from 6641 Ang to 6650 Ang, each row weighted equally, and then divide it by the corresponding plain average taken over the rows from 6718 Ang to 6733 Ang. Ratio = 1.04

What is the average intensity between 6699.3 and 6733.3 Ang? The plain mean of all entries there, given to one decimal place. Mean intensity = 26.5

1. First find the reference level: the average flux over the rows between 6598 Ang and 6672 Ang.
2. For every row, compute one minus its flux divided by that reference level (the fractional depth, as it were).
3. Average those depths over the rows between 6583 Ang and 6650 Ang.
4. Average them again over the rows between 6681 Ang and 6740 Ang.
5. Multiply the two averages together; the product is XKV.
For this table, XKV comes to -0.0012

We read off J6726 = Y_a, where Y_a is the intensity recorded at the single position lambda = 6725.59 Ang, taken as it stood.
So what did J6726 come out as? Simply 28.56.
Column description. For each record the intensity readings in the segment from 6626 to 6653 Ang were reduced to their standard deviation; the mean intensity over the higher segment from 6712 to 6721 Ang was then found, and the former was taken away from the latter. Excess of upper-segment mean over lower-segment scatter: 25.1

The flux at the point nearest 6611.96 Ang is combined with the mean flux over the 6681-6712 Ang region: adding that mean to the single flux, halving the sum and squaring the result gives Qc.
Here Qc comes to 719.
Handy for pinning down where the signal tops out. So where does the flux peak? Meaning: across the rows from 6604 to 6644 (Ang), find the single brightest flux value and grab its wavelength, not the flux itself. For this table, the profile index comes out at 6605.87 Ang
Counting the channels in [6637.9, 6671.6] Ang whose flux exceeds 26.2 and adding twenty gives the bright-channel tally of 27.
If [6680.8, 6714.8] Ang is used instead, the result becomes 23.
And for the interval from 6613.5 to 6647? 28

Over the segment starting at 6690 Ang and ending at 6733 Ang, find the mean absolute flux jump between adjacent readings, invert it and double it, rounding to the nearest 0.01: 0.76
